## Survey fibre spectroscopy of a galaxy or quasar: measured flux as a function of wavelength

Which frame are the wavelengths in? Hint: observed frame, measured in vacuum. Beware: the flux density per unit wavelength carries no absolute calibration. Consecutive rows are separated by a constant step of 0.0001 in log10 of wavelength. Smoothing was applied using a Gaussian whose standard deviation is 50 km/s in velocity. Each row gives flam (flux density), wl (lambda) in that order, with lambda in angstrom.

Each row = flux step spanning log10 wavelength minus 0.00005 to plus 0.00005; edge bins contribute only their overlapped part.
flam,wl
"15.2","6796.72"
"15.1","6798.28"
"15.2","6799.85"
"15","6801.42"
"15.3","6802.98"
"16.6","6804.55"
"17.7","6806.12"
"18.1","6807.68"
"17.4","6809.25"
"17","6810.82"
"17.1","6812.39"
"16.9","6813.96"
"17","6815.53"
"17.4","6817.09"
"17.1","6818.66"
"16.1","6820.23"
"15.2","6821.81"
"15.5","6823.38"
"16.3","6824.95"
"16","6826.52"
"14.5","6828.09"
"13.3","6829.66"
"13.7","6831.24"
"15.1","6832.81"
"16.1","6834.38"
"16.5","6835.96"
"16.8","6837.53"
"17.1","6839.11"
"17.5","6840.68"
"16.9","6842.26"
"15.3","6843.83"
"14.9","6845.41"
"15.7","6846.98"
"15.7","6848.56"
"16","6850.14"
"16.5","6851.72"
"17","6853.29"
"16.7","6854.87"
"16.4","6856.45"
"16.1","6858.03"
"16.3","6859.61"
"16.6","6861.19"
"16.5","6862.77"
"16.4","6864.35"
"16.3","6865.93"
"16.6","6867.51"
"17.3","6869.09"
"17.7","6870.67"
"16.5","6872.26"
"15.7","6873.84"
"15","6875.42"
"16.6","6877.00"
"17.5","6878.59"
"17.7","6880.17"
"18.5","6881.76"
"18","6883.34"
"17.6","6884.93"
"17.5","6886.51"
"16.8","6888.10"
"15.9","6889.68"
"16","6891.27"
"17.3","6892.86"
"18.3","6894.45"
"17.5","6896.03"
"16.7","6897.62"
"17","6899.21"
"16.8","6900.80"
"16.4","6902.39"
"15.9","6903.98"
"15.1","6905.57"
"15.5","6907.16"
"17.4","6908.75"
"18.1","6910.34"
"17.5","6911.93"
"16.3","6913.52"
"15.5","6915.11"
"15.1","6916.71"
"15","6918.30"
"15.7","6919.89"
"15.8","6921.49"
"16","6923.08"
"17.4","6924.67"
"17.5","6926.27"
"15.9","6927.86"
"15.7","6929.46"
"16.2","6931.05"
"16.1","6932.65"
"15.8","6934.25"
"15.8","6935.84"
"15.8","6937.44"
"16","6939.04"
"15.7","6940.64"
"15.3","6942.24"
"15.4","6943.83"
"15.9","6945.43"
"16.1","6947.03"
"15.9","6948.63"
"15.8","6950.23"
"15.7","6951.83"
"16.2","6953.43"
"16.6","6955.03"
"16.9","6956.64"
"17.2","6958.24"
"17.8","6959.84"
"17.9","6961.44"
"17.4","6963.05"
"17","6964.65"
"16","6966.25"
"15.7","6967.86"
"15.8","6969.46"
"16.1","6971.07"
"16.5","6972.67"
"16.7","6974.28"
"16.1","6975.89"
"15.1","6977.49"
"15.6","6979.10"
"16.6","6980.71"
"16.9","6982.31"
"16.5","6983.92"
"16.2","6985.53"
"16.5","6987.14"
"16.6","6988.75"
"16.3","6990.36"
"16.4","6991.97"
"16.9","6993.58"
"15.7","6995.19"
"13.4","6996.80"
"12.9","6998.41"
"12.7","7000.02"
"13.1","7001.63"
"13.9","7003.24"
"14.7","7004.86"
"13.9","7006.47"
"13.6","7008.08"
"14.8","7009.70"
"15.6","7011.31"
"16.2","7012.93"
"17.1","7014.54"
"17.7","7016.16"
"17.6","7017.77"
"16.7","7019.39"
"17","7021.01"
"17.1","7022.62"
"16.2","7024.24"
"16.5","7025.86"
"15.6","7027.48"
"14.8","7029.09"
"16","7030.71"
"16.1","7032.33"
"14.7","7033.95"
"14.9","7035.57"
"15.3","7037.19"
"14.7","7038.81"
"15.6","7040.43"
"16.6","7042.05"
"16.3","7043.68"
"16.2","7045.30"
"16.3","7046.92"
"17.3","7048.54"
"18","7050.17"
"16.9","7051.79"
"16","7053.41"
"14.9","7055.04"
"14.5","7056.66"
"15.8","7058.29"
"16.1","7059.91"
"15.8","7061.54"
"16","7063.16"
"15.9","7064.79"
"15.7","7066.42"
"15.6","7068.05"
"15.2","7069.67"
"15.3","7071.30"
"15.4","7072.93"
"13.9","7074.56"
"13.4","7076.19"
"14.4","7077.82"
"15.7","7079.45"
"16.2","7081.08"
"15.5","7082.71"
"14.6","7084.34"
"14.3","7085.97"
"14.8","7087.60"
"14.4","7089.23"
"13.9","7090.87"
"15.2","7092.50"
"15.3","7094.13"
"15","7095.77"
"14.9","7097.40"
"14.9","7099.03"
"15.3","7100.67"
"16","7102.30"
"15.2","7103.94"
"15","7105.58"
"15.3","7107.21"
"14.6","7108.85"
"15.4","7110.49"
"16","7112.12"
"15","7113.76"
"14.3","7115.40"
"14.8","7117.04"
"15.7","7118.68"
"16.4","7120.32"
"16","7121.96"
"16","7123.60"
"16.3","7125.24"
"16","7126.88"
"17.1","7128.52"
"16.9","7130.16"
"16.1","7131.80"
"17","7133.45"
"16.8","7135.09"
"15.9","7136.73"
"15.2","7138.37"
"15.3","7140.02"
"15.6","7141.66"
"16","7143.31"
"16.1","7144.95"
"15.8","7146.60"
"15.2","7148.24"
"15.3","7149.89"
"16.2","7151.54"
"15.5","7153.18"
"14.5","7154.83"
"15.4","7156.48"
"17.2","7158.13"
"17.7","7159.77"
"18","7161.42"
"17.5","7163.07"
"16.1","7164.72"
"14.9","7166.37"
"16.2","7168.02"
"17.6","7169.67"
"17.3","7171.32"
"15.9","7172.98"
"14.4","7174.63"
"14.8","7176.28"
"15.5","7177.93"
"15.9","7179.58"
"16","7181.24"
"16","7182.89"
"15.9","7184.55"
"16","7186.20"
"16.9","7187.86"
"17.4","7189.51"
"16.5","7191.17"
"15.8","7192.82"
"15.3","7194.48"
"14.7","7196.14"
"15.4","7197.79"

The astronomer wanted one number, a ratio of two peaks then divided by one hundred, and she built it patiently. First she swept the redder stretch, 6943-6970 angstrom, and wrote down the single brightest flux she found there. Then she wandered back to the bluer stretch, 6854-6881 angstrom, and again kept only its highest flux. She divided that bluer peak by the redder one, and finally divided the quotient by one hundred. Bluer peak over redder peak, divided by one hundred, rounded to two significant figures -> 0.0099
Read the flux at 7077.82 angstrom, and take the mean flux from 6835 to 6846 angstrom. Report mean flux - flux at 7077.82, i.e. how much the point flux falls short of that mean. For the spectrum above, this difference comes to 2.0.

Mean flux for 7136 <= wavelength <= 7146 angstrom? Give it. 15.7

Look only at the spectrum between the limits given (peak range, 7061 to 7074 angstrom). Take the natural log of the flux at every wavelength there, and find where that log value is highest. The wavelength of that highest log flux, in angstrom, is 7063.16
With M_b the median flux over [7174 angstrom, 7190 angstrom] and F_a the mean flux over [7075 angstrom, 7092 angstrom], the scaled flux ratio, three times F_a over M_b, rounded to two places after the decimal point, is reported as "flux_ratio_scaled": 2.77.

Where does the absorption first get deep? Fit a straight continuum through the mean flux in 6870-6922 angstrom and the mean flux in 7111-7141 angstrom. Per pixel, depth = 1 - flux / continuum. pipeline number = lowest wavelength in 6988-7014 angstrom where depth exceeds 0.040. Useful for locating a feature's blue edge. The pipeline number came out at 6996.80 angstrom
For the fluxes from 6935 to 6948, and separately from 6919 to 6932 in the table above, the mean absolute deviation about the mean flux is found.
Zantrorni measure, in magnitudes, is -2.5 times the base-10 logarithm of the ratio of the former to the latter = 1.1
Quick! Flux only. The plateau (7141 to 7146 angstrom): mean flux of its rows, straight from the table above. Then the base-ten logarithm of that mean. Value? 1.20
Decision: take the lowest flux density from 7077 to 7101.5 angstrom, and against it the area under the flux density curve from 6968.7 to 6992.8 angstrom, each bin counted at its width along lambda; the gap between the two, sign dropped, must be 378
